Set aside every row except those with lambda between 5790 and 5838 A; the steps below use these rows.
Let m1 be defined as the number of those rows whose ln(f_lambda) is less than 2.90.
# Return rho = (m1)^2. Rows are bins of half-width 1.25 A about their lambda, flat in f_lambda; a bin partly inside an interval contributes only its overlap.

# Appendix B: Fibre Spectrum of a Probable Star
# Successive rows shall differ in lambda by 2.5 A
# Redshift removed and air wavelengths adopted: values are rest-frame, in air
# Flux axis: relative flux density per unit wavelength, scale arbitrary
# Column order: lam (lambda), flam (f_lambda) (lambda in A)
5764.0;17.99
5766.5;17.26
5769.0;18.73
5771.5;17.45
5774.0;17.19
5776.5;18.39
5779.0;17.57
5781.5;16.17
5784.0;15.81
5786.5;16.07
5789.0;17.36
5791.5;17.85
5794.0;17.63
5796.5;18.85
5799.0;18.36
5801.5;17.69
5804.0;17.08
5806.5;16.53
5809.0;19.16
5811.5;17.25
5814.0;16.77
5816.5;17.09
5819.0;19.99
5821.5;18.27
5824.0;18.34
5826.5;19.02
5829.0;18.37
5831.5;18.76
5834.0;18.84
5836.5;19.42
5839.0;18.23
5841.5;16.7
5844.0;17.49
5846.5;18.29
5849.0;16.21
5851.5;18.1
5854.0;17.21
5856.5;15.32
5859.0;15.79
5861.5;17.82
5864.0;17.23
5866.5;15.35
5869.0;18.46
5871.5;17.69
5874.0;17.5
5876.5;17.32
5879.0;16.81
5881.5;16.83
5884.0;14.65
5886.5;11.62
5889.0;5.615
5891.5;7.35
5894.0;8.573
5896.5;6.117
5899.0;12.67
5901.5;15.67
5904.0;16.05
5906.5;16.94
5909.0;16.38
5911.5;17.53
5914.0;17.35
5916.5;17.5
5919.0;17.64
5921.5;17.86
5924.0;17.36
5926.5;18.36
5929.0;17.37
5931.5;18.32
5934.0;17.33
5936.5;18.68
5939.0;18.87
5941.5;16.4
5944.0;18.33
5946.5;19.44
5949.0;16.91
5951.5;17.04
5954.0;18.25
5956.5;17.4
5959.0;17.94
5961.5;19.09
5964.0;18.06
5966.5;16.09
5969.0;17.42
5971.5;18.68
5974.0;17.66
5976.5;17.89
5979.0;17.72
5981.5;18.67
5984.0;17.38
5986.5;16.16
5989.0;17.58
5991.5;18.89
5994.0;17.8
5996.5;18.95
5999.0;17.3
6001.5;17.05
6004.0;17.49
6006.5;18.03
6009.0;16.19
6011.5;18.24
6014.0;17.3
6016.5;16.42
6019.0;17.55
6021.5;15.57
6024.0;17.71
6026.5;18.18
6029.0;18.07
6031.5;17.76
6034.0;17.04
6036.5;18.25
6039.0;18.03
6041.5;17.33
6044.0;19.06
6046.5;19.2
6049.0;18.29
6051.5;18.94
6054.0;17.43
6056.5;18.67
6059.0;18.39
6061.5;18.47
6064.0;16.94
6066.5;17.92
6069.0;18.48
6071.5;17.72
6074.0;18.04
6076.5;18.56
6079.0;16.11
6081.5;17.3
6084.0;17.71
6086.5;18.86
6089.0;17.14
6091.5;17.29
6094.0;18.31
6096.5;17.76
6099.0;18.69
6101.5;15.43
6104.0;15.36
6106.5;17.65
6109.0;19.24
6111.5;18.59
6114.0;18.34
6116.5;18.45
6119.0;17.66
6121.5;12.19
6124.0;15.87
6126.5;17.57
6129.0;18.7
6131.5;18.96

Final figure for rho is 64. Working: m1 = 8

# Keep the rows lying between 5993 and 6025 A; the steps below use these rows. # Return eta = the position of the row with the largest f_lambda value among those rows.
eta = 5996.5 A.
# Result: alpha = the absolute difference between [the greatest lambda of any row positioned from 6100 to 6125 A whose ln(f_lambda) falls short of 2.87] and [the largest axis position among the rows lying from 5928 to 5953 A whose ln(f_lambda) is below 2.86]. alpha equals 172.5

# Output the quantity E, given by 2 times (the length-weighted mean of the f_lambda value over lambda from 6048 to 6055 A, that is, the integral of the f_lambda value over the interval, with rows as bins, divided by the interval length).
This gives 36.5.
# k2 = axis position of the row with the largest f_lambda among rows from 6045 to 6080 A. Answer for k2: 6046.5 A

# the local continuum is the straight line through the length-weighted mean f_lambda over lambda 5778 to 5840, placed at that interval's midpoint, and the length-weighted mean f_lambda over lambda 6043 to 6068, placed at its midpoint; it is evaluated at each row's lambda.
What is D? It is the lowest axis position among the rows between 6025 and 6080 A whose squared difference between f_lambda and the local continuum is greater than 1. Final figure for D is 6034.0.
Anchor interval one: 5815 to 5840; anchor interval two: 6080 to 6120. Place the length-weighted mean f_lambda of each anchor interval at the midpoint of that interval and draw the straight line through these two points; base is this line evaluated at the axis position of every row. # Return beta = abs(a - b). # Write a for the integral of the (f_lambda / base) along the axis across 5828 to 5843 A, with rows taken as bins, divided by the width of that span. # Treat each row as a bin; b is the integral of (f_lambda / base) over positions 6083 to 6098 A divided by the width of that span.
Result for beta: 0.018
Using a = 0.99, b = 1.01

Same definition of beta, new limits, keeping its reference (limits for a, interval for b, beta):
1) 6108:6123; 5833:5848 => 0.006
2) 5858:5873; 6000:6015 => 0.040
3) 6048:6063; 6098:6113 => 0.039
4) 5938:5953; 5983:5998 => 0.006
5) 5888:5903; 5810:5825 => 0.446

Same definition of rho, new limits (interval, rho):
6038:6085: 100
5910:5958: 144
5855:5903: 324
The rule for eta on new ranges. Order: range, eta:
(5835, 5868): 5836.5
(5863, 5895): 5869.0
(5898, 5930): 5926.5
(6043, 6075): 6046.5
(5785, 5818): 5809.0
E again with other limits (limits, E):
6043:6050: 37.7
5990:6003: 36.0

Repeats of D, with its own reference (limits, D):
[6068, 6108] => 6079.0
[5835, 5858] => 5836.5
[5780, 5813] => 5781.5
